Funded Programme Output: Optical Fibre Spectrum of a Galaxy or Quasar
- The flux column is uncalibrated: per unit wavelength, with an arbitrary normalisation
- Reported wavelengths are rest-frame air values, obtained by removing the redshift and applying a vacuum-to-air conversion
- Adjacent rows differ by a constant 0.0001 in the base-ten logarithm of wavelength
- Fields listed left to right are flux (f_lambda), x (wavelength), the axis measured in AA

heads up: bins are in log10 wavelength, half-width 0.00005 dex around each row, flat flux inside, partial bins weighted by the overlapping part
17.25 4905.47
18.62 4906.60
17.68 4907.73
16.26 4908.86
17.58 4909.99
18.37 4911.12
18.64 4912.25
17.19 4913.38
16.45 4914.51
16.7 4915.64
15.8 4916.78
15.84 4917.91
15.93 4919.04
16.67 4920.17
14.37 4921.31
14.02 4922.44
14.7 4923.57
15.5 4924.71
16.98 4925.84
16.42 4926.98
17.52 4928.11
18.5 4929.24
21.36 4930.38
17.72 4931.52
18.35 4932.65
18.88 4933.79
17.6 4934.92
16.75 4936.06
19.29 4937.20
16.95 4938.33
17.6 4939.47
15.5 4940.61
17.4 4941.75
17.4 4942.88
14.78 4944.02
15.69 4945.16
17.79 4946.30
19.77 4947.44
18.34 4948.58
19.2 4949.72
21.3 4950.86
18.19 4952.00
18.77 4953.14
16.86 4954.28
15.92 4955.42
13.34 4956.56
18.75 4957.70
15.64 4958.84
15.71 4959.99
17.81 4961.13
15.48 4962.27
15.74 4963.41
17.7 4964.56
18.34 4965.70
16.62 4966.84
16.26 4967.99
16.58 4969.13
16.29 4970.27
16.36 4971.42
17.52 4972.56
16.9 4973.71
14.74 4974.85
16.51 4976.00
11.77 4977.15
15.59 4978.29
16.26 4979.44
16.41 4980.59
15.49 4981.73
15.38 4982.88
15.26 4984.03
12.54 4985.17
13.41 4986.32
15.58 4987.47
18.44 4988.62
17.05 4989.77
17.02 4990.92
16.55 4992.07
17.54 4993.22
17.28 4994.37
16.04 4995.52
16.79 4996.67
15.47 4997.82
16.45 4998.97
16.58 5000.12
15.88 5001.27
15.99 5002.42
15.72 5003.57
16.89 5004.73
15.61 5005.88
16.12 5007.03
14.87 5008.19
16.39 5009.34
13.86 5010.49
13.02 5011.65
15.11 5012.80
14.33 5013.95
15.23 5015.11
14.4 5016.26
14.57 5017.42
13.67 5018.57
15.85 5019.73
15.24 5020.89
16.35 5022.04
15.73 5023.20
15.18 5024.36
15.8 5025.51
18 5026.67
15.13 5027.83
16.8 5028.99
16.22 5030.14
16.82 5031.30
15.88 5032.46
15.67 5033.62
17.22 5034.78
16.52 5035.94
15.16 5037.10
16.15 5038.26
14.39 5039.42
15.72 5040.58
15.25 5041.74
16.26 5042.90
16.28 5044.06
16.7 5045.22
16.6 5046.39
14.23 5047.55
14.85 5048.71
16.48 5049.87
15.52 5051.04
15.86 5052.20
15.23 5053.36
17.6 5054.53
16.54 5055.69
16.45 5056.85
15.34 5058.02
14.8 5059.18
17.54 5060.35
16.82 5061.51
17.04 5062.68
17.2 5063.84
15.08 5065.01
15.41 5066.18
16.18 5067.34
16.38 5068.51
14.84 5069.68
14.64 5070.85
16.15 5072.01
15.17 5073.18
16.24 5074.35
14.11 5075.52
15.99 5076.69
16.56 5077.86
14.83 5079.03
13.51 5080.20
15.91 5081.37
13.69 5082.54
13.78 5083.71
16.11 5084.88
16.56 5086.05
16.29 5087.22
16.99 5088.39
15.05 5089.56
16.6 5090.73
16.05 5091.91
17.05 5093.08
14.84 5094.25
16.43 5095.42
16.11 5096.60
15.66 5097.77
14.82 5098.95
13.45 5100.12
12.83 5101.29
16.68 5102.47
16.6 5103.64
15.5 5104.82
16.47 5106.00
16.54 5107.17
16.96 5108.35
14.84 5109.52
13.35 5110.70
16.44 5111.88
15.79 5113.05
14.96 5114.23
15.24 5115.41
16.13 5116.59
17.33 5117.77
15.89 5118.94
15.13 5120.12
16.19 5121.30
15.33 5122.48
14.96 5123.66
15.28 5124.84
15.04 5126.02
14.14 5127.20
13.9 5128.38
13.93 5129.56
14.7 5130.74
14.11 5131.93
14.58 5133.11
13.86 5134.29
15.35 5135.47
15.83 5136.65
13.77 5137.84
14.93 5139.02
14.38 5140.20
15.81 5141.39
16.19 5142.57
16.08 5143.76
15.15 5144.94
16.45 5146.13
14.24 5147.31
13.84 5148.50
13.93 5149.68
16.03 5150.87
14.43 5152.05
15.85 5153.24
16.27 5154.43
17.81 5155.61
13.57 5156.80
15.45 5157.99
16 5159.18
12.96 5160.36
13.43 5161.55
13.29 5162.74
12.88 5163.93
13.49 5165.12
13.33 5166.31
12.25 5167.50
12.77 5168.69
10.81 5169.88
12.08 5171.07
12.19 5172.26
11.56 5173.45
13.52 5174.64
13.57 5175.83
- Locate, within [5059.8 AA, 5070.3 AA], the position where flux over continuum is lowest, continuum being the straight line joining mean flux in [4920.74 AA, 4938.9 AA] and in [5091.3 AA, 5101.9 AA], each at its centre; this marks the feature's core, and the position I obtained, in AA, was 5069.68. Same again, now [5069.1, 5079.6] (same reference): 5075.52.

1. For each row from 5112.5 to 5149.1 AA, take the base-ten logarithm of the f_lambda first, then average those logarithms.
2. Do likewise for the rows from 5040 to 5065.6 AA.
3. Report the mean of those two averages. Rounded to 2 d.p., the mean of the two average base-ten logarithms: 1.19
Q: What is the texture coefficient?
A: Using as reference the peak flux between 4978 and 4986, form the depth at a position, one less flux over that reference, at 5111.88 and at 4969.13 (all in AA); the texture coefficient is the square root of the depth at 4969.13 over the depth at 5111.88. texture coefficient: 2.4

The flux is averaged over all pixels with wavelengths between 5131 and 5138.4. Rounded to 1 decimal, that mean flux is 14.6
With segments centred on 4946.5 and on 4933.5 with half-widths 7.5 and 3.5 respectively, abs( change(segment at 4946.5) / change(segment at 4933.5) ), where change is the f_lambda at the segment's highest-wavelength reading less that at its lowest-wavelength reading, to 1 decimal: 0.3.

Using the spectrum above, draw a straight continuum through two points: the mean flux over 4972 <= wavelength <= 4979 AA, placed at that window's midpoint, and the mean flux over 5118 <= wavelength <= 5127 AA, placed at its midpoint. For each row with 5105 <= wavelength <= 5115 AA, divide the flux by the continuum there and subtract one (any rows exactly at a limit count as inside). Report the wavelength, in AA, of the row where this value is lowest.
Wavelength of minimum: 5110.70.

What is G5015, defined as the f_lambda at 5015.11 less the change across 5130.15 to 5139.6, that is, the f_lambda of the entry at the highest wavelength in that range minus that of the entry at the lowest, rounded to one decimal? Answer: 15.0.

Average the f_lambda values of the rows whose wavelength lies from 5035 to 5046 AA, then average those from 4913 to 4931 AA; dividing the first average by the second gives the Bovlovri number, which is 0.96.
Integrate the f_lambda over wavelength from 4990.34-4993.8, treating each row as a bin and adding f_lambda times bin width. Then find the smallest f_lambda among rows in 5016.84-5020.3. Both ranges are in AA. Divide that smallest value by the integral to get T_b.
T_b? 0.23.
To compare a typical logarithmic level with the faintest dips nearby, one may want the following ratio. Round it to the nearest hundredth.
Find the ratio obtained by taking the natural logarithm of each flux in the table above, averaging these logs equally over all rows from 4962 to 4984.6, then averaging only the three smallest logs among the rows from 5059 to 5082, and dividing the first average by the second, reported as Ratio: 1.05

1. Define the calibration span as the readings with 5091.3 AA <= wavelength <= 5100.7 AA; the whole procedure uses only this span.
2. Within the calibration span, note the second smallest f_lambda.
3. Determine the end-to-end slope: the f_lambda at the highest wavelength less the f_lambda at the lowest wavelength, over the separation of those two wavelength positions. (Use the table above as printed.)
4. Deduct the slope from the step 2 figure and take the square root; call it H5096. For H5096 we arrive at 3.89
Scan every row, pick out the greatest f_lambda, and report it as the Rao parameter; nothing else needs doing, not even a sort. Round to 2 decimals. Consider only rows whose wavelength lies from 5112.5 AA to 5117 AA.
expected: 16.13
